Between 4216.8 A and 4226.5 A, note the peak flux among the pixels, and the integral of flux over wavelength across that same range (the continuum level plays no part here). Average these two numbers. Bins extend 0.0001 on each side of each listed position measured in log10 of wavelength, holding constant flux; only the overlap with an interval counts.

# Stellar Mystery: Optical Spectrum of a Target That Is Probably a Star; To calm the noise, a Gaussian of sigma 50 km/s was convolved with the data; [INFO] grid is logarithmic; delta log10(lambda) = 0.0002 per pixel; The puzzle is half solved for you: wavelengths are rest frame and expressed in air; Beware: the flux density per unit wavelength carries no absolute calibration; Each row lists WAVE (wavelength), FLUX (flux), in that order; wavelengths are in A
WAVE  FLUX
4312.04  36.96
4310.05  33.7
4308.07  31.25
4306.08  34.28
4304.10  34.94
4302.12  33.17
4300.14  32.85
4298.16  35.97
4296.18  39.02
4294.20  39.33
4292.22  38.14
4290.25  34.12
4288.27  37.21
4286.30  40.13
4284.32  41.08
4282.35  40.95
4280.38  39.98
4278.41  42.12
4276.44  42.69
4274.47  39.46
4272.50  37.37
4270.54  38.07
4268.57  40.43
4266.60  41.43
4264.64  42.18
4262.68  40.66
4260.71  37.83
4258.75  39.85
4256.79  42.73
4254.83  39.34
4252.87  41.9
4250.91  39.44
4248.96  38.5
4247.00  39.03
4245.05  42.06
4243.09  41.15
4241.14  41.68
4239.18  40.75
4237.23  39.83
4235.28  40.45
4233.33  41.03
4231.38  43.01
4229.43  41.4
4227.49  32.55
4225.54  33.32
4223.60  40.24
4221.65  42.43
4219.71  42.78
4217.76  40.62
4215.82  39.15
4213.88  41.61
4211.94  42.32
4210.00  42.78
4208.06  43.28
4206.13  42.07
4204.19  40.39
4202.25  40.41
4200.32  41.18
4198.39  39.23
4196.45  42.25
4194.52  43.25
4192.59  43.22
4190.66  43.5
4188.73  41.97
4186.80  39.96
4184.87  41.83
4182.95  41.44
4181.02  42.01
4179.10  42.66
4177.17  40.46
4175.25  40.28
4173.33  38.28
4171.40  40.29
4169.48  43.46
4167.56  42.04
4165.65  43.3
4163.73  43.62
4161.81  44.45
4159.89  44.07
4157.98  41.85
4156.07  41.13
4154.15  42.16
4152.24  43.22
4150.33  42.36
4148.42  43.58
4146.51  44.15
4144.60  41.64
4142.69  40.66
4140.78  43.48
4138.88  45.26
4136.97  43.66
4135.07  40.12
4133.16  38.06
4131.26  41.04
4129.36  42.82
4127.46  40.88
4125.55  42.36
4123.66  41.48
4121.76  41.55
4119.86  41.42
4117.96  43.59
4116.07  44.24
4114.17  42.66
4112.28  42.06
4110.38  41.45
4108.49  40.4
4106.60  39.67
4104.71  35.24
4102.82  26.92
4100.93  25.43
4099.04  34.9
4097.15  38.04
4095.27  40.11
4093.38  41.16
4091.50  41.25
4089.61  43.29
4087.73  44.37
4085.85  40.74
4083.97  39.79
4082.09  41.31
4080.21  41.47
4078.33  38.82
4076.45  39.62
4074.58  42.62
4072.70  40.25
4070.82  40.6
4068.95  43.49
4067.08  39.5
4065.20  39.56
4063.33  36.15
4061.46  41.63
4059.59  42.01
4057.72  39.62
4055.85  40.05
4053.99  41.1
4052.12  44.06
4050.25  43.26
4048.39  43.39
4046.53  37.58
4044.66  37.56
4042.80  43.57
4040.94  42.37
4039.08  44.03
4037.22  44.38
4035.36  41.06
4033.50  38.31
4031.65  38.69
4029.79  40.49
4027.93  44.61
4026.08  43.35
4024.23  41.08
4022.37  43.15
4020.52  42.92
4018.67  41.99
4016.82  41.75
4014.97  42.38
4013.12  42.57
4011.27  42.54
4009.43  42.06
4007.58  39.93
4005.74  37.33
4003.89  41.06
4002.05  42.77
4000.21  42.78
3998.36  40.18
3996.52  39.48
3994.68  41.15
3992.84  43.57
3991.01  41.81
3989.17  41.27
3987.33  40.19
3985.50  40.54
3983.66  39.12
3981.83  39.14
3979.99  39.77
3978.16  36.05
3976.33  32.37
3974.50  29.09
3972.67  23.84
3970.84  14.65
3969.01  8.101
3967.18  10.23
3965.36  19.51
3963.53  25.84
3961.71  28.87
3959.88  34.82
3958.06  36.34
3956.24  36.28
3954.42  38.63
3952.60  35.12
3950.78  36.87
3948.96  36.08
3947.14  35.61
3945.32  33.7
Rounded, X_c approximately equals 215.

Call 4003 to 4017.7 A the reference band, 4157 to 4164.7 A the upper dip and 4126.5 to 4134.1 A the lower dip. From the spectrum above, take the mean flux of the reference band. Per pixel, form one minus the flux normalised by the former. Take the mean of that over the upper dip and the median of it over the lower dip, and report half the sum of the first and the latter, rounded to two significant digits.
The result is -0.025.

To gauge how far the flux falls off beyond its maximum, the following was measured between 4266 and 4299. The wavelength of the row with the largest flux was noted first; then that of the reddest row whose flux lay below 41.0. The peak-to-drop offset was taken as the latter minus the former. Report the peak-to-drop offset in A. 21.7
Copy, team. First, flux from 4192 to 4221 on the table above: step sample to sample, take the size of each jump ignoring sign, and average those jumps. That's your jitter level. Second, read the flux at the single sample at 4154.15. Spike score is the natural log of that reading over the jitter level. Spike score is 3.52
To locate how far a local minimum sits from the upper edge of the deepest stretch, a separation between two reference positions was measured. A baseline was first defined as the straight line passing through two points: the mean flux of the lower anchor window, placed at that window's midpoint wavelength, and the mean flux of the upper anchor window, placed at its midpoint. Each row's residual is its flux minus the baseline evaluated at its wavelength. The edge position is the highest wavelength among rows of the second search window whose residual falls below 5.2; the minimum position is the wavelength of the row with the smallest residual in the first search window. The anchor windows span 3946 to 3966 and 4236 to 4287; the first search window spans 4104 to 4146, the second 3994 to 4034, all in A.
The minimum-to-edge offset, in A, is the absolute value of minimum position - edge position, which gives 71.2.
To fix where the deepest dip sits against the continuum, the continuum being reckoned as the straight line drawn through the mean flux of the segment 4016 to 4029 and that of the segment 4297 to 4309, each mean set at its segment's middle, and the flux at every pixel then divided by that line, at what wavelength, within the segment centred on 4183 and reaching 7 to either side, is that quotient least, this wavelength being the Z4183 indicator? 4186.80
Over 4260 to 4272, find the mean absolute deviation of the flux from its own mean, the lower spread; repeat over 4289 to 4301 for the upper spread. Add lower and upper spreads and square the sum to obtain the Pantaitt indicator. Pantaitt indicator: 14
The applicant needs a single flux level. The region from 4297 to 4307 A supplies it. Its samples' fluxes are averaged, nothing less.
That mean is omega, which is 34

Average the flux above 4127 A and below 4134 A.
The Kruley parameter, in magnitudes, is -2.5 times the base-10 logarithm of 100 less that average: -4.43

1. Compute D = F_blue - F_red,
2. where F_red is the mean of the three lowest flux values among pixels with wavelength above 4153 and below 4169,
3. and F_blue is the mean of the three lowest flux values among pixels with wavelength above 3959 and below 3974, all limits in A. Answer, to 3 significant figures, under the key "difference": -30.7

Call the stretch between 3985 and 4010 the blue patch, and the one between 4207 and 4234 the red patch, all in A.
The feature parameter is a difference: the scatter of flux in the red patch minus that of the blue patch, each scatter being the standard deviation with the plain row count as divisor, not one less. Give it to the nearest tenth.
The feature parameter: 1.7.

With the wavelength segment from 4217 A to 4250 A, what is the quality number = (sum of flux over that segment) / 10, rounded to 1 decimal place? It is 68.1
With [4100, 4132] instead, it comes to 67.3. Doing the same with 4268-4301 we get 65.9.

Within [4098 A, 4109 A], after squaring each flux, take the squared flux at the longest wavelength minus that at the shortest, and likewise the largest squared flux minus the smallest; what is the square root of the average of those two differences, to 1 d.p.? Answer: 26.5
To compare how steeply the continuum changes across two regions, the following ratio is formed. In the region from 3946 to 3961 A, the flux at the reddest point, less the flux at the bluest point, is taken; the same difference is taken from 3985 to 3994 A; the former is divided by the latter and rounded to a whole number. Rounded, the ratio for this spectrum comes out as 0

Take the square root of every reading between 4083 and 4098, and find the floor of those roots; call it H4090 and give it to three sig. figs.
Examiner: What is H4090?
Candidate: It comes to 6.17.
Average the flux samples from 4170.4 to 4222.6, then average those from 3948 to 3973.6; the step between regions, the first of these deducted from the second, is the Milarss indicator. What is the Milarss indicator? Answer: -14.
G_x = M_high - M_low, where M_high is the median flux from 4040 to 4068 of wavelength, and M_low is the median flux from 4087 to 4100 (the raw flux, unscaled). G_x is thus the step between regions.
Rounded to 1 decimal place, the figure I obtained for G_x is -0.1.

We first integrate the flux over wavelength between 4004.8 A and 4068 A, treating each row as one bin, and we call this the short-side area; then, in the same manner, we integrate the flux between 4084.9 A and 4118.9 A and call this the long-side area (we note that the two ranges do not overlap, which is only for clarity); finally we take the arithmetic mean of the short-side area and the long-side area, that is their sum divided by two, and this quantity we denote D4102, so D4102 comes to 1971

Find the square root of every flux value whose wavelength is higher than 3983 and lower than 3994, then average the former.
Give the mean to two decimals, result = 6.41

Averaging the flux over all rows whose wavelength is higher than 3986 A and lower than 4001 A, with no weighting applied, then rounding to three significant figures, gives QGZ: 41.3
